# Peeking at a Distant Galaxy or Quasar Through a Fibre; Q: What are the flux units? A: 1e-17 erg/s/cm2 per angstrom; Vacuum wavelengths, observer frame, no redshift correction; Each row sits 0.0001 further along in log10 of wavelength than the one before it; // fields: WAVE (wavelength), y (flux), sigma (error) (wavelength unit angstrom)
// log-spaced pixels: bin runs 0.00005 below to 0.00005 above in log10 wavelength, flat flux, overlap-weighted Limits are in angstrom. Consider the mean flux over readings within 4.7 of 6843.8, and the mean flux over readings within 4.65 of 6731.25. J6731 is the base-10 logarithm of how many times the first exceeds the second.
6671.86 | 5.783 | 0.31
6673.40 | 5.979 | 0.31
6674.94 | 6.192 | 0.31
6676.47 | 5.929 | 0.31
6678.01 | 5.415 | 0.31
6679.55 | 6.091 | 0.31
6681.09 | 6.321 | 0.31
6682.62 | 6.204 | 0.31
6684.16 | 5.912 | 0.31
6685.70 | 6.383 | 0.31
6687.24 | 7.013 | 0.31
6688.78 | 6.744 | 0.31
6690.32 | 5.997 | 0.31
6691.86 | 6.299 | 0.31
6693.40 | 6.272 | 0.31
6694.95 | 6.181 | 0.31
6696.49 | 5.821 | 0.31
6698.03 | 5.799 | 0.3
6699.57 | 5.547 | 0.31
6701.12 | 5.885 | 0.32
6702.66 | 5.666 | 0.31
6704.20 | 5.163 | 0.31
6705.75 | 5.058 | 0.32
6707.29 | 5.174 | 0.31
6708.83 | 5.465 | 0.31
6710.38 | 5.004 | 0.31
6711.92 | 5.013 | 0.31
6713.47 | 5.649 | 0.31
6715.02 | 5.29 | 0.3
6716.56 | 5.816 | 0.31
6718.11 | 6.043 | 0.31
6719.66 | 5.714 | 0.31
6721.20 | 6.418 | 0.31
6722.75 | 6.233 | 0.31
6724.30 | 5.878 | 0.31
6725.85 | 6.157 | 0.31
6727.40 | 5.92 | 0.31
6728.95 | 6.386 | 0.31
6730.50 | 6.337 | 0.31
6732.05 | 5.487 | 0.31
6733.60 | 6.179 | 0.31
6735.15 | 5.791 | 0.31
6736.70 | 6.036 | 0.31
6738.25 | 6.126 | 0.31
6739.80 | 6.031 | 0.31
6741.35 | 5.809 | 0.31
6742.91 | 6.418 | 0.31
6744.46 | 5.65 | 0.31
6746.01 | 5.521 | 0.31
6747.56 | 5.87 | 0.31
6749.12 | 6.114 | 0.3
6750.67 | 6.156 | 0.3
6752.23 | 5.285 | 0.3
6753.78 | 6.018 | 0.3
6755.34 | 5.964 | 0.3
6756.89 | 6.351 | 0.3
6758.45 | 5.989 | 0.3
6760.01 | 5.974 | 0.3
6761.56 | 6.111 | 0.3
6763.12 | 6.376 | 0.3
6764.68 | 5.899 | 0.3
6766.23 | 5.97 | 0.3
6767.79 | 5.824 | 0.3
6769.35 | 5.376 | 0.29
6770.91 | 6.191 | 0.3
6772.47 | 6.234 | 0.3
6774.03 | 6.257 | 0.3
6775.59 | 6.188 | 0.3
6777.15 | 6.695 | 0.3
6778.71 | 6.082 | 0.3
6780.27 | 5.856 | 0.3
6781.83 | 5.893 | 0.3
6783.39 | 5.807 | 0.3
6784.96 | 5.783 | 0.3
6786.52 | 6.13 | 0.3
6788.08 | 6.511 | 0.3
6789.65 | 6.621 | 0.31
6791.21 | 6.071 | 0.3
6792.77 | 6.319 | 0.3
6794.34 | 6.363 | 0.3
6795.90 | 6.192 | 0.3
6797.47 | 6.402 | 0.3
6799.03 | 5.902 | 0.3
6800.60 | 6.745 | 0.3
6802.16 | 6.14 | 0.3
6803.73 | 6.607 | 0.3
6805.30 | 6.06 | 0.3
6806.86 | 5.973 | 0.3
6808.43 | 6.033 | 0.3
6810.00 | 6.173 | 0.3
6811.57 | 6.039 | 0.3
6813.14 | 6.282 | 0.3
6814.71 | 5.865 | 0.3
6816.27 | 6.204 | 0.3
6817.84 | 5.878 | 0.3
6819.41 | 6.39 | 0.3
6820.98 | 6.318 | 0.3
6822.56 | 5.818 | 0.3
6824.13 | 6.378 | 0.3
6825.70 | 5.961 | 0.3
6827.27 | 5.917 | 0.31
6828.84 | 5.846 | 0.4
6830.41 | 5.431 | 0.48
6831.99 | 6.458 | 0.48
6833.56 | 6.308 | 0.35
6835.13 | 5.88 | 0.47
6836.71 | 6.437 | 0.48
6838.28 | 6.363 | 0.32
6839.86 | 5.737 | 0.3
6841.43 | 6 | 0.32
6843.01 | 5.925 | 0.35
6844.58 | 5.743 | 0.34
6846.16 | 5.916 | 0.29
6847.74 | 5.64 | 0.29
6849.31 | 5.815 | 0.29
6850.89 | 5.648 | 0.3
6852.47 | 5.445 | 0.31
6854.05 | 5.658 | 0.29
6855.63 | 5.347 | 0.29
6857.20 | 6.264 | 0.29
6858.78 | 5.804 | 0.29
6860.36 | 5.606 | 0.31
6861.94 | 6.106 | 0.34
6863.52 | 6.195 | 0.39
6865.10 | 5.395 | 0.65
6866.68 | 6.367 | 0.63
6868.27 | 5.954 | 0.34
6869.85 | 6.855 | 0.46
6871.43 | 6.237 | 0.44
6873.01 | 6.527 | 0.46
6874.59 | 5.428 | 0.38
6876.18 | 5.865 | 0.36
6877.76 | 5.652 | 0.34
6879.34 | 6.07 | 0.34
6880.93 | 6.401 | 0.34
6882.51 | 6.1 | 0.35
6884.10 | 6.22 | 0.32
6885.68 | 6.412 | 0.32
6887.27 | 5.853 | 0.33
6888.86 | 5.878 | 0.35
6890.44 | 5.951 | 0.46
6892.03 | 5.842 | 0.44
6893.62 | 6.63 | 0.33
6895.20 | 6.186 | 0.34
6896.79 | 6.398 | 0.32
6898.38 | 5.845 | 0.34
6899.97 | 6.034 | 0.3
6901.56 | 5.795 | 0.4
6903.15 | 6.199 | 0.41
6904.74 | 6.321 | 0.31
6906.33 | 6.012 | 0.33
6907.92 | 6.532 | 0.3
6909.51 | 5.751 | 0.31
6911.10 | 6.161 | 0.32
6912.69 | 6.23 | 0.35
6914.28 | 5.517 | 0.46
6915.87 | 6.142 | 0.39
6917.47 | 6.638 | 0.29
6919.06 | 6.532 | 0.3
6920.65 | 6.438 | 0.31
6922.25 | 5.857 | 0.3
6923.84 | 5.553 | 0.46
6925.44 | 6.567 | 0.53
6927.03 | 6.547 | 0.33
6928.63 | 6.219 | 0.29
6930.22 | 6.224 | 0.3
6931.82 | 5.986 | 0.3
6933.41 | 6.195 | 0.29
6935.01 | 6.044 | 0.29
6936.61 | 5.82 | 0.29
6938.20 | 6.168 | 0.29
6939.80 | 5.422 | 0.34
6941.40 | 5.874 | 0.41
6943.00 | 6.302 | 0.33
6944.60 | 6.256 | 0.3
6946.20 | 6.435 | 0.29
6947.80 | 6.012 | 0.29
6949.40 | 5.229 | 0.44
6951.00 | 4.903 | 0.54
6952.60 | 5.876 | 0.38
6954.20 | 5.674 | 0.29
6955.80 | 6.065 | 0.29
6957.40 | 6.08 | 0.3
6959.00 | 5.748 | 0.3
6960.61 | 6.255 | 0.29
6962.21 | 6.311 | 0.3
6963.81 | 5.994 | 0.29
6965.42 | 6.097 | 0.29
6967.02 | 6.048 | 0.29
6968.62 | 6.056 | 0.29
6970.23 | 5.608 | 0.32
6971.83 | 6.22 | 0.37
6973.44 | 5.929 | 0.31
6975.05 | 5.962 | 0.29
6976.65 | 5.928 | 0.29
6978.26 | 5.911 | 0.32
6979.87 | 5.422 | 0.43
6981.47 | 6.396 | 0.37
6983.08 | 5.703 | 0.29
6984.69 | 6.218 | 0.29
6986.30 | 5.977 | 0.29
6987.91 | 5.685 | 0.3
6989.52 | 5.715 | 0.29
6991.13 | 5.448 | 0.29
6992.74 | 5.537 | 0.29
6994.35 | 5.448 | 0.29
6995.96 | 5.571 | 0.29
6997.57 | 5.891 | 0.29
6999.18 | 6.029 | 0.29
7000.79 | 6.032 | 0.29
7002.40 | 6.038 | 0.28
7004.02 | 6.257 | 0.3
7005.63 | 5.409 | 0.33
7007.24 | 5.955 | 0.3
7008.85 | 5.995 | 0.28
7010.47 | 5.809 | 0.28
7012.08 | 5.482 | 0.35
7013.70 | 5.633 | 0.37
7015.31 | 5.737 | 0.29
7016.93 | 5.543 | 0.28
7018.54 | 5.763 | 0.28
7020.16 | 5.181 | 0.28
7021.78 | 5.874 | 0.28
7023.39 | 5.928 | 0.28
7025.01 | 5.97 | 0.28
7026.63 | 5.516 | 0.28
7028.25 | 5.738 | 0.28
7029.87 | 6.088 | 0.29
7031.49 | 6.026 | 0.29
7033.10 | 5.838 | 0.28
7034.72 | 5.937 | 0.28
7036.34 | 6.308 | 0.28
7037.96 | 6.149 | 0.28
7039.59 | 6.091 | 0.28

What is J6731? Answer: -0.014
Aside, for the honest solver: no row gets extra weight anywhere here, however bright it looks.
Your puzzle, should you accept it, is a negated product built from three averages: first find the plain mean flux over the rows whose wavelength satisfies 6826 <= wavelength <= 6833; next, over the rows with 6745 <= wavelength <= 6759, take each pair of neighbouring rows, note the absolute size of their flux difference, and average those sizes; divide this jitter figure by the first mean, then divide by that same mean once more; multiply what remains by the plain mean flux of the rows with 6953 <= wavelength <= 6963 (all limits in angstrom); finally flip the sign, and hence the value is -0.065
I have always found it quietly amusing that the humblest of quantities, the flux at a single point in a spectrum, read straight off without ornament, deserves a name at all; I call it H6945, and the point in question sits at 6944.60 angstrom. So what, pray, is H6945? 6.256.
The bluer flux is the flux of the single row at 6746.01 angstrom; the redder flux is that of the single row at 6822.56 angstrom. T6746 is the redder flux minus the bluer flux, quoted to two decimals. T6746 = 0.30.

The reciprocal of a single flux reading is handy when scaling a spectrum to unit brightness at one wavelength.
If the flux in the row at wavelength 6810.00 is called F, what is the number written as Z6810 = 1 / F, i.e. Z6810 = 0.162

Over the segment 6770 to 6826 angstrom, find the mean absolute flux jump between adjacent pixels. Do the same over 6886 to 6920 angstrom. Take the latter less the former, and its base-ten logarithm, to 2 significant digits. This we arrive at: -1.2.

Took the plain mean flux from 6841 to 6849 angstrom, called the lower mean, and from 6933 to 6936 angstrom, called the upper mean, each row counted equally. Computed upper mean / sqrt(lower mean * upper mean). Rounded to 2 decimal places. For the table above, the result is 1.02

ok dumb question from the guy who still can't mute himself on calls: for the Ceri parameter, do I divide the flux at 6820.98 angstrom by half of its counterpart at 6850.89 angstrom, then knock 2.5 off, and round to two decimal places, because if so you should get -0.26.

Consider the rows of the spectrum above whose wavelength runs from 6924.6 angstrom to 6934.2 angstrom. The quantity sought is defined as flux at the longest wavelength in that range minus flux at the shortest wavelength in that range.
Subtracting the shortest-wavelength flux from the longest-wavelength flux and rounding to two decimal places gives -0.37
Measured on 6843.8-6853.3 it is -0.30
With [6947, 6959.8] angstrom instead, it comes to -0.26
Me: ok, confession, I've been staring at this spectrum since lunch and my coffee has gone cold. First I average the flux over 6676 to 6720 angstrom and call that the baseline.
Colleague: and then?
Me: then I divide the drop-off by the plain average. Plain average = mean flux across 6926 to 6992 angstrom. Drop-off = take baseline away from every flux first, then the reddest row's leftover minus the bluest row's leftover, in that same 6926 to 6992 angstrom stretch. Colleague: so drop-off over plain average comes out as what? -0.18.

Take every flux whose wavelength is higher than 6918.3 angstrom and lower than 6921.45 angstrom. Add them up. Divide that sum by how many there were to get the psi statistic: 6.48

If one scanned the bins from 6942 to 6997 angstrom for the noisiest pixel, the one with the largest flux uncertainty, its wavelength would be 6951.00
